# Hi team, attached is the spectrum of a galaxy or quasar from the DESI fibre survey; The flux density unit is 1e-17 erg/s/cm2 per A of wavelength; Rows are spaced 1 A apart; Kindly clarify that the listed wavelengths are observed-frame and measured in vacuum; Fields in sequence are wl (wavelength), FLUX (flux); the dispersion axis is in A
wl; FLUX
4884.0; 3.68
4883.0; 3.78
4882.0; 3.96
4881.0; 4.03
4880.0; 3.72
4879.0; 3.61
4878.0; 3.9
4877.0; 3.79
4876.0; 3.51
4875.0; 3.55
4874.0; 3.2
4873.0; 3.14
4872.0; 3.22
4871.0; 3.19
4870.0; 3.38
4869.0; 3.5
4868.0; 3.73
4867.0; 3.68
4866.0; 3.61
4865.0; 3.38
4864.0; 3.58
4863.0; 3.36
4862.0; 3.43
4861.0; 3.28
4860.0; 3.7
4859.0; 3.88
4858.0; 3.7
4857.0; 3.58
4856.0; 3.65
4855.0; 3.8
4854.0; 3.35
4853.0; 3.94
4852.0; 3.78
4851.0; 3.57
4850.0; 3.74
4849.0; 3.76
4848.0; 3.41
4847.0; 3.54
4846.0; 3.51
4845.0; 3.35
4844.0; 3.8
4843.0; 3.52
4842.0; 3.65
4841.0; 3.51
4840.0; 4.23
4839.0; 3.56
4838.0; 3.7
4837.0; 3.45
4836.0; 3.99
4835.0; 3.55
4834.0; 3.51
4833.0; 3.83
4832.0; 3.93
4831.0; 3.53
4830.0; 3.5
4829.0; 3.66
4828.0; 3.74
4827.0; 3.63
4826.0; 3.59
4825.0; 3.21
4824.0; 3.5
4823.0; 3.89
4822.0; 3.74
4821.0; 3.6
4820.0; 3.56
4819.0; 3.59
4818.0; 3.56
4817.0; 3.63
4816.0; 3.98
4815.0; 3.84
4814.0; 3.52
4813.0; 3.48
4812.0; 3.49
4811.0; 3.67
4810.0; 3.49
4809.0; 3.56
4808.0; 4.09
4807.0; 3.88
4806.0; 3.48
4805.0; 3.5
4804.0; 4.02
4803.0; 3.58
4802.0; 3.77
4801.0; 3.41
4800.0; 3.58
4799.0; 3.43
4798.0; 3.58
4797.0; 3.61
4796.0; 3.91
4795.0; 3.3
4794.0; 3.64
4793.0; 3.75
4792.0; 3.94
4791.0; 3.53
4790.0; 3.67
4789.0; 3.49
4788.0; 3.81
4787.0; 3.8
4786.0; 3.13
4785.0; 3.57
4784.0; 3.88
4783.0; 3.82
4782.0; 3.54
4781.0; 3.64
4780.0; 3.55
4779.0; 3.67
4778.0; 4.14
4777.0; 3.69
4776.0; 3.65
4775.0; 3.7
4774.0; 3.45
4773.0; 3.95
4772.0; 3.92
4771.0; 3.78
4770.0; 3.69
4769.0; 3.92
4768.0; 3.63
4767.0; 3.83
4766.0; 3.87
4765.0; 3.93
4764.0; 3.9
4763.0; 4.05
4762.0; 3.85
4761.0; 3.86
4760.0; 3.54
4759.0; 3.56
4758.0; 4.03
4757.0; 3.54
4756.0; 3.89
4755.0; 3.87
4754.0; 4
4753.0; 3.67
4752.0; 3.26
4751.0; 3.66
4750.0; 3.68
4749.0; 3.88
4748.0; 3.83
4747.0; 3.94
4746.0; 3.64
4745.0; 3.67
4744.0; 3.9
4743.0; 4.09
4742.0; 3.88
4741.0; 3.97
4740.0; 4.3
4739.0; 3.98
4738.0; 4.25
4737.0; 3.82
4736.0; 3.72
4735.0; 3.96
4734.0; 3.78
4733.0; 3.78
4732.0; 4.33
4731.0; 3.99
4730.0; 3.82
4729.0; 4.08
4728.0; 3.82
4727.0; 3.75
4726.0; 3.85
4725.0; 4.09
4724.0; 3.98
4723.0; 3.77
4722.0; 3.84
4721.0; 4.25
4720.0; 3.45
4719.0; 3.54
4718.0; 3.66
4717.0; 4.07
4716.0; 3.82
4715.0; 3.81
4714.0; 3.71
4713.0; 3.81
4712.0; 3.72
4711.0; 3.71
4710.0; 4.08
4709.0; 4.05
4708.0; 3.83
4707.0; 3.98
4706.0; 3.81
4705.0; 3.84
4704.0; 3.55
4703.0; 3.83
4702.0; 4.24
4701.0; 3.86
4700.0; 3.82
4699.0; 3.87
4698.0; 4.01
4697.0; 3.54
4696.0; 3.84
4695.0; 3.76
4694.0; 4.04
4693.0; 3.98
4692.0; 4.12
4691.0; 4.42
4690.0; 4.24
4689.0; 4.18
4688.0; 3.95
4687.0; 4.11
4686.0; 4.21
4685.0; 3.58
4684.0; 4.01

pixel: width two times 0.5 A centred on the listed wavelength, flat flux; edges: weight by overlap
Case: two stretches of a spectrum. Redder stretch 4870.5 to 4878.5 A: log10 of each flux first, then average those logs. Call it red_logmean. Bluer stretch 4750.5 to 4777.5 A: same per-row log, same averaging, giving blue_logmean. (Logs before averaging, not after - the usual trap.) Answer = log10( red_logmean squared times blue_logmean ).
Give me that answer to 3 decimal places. -0.784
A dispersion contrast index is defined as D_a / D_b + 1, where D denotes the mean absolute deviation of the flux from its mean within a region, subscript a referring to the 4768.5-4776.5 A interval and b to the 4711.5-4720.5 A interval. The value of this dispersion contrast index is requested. 2.05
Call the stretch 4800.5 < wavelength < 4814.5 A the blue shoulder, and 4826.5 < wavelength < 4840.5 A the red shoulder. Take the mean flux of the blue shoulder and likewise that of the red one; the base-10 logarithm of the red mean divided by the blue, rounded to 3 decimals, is 0.007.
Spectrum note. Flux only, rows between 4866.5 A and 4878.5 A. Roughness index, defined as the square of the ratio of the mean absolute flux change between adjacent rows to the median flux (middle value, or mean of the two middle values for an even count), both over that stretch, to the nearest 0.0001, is 0.0016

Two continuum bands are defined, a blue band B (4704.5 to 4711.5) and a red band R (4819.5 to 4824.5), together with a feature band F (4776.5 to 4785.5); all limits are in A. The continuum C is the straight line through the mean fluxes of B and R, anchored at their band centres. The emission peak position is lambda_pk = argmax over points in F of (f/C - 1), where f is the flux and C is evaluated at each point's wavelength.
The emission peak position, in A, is 4778.0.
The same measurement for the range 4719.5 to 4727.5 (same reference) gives 4721.0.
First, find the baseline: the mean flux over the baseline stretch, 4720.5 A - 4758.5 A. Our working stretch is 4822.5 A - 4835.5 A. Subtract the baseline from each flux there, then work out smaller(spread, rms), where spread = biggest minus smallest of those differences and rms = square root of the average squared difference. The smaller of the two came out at 0.32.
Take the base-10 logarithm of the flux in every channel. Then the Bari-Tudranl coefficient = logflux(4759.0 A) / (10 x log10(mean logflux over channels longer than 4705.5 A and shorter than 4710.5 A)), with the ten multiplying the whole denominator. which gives -0.246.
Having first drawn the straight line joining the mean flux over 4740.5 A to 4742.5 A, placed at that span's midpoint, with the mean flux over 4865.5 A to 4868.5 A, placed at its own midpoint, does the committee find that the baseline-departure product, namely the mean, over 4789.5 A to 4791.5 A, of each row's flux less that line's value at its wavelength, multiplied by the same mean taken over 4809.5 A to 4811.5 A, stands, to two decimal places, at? 0.05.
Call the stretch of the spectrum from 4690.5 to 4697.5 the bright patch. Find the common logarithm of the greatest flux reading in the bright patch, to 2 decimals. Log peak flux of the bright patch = 0.65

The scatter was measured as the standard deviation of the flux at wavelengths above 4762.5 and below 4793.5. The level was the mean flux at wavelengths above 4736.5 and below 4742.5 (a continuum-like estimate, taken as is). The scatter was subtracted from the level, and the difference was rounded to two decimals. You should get 3.83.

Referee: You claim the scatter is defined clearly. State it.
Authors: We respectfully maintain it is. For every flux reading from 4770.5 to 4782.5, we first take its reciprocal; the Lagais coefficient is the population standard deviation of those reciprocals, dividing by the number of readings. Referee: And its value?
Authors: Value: 0.0131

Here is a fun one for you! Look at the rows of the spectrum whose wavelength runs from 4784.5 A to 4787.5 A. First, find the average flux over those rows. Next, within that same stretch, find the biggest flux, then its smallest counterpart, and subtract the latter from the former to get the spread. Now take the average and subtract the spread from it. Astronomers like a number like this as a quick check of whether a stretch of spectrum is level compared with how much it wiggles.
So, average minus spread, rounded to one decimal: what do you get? 2.8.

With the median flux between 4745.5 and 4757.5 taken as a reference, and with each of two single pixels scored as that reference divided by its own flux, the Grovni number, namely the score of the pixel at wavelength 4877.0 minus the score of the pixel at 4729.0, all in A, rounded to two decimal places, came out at 0.07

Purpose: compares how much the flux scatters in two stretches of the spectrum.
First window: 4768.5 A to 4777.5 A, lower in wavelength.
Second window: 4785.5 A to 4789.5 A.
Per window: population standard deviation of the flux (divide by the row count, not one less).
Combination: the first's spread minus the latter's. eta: -0.13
